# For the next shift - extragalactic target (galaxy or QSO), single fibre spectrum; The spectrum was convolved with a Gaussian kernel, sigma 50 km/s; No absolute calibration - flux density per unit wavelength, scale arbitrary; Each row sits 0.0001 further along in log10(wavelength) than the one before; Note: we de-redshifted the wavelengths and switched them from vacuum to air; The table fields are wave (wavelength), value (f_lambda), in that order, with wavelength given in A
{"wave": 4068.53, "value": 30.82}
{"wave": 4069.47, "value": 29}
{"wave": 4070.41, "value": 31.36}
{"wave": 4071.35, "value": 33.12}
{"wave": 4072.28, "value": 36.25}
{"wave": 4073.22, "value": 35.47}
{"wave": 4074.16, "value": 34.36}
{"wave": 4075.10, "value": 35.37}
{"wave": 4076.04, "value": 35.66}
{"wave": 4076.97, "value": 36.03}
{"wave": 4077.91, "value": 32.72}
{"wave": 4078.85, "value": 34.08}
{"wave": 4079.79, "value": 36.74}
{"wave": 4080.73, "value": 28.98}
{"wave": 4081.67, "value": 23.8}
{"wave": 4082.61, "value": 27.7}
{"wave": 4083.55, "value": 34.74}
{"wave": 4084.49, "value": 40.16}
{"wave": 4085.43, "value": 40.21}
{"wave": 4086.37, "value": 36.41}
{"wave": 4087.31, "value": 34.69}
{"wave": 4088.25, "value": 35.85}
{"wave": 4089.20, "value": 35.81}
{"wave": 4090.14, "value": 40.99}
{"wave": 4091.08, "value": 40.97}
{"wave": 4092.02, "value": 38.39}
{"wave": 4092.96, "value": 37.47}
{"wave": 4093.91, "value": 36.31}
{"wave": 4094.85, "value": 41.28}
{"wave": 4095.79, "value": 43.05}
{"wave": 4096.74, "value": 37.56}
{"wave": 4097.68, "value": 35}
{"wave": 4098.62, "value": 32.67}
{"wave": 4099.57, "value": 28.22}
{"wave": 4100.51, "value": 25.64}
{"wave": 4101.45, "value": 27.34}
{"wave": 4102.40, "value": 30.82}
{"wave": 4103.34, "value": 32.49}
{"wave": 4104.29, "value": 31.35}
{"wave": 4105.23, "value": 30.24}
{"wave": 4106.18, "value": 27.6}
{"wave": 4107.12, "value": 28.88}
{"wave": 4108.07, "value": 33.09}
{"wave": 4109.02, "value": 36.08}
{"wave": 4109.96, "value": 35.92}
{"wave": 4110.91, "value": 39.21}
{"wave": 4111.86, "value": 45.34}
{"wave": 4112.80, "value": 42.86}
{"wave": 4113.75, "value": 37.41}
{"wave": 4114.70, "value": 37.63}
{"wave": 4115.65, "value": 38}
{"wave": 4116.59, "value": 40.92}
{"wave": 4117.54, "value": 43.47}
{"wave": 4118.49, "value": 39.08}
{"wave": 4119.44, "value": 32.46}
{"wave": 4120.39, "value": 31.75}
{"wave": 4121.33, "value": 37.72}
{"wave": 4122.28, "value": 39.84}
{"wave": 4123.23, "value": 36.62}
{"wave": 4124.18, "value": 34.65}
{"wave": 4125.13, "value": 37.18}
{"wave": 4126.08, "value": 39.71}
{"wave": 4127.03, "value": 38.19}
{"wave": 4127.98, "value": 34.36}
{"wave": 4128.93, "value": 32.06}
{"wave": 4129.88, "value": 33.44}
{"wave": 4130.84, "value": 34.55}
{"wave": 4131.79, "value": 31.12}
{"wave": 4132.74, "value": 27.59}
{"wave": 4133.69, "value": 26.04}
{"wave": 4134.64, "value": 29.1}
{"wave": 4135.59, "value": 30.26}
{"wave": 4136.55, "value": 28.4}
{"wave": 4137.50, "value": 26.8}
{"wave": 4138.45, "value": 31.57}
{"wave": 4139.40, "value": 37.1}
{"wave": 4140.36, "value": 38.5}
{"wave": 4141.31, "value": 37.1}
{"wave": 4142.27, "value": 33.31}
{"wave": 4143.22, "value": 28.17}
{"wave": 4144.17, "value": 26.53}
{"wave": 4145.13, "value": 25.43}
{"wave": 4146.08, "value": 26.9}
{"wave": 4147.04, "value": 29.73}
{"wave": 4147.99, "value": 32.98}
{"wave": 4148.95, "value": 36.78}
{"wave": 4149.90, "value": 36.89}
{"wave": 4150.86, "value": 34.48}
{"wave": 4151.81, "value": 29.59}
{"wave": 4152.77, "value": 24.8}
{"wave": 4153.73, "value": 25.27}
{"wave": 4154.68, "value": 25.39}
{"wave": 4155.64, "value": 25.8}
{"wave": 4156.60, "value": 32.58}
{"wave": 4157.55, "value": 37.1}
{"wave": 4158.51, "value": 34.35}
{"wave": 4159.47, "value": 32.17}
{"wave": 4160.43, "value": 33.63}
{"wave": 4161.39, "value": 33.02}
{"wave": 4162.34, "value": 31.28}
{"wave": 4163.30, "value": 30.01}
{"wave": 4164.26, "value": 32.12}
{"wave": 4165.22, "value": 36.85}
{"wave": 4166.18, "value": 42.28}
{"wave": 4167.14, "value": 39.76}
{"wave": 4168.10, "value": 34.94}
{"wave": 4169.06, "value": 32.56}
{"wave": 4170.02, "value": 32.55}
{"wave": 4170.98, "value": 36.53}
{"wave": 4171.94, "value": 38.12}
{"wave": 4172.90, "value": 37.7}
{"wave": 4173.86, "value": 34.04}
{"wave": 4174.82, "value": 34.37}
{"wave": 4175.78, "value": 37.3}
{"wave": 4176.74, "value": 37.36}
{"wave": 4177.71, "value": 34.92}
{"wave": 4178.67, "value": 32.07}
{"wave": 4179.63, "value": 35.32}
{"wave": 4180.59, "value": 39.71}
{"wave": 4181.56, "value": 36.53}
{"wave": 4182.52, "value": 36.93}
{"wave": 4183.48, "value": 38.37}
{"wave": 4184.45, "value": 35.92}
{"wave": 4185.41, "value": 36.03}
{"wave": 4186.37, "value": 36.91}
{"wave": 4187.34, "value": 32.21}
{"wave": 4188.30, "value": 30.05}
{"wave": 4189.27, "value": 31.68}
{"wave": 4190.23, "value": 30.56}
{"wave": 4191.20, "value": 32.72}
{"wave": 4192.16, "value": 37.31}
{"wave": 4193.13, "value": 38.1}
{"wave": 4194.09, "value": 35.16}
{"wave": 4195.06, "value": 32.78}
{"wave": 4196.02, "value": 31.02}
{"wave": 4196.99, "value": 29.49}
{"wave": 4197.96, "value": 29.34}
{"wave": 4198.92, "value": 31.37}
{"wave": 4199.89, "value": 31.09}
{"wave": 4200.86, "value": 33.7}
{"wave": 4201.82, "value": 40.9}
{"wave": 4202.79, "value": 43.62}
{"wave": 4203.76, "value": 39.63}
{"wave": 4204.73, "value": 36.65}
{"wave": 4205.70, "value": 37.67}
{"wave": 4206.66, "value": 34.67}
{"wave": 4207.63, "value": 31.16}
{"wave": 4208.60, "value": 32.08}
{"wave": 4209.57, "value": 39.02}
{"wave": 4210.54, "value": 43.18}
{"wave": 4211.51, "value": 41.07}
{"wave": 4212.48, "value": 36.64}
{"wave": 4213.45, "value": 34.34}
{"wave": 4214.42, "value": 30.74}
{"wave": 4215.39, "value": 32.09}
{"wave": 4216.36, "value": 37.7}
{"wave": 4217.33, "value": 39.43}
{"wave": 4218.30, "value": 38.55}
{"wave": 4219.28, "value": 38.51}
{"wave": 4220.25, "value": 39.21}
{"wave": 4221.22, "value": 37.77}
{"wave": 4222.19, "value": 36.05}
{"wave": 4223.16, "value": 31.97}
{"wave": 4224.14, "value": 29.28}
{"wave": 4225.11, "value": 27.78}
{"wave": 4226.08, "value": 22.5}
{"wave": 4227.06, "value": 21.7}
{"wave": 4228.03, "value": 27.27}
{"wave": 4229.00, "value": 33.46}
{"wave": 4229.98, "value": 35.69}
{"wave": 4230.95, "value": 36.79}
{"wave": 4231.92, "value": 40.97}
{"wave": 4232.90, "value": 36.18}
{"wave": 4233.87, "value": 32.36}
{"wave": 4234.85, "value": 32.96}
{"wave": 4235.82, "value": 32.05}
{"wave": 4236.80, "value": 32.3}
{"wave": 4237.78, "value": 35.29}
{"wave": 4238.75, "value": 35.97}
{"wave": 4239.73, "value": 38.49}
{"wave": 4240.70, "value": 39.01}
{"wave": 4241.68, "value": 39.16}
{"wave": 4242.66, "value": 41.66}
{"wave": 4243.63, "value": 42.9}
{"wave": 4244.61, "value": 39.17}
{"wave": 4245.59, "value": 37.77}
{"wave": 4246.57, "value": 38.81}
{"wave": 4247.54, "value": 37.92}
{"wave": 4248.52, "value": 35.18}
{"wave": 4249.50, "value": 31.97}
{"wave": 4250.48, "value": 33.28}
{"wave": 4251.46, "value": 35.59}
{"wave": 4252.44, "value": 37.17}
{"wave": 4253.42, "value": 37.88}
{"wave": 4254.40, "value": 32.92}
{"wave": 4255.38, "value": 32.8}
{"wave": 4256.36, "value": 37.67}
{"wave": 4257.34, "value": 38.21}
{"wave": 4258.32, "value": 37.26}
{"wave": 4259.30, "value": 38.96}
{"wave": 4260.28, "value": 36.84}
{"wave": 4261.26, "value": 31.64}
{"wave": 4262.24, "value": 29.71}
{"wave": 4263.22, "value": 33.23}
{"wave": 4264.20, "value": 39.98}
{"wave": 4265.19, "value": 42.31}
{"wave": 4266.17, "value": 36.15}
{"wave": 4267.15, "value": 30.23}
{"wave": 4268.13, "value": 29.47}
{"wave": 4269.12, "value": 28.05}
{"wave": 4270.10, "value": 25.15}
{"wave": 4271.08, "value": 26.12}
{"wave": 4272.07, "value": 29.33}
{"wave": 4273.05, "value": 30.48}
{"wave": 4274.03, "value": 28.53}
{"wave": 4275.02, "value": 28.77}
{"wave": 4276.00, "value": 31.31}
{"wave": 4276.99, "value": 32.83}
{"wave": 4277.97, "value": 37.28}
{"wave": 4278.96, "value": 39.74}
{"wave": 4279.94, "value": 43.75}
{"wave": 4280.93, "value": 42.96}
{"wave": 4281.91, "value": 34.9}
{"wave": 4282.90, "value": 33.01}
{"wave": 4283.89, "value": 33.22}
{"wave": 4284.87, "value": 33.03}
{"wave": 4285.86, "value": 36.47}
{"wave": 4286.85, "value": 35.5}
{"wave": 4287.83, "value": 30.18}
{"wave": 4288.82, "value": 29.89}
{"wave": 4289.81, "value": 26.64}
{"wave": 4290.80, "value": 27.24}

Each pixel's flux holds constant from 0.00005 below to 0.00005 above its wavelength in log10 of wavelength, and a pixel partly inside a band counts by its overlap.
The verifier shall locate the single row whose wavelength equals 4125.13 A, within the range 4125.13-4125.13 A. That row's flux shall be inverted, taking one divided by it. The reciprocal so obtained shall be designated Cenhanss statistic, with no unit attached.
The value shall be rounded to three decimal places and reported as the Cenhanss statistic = 0.027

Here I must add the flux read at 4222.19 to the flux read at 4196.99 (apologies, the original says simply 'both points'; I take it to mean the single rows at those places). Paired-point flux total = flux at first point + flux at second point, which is 66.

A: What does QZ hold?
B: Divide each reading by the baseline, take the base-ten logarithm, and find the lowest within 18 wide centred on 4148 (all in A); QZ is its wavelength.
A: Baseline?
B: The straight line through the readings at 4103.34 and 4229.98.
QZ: 4152.77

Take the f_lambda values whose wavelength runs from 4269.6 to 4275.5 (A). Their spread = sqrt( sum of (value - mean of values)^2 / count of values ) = 1.8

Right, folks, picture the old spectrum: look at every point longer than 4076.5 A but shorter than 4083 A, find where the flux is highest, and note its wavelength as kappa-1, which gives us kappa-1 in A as 4079.79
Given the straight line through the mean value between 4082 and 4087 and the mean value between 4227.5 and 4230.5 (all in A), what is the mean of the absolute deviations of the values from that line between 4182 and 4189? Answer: 3.1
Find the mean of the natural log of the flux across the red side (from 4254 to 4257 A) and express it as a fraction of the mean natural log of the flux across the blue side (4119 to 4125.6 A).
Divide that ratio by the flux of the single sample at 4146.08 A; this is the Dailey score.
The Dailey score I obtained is 0.0368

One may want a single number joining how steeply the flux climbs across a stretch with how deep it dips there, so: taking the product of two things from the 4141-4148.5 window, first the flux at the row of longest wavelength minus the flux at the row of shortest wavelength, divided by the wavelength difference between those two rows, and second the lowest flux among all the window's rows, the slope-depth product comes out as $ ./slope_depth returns -16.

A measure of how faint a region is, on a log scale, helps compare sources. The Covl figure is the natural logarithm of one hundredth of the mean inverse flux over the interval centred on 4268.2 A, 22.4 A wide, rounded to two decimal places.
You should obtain -8.08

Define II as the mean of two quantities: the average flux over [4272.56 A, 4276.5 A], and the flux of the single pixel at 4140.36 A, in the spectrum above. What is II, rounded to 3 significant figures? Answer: 34.1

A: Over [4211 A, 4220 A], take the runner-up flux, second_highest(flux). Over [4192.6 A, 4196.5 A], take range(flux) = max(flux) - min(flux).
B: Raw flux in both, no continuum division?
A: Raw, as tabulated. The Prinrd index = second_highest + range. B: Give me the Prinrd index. 47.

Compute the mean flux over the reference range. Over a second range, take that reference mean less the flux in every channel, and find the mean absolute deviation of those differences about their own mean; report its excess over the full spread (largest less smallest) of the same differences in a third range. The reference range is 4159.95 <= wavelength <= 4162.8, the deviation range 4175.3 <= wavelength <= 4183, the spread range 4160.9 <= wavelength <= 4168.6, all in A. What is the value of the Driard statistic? -10.6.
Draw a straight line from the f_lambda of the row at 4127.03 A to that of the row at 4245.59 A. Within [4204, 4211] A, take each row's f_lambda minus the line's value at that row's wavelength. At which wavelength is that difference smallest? 4207.63 A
